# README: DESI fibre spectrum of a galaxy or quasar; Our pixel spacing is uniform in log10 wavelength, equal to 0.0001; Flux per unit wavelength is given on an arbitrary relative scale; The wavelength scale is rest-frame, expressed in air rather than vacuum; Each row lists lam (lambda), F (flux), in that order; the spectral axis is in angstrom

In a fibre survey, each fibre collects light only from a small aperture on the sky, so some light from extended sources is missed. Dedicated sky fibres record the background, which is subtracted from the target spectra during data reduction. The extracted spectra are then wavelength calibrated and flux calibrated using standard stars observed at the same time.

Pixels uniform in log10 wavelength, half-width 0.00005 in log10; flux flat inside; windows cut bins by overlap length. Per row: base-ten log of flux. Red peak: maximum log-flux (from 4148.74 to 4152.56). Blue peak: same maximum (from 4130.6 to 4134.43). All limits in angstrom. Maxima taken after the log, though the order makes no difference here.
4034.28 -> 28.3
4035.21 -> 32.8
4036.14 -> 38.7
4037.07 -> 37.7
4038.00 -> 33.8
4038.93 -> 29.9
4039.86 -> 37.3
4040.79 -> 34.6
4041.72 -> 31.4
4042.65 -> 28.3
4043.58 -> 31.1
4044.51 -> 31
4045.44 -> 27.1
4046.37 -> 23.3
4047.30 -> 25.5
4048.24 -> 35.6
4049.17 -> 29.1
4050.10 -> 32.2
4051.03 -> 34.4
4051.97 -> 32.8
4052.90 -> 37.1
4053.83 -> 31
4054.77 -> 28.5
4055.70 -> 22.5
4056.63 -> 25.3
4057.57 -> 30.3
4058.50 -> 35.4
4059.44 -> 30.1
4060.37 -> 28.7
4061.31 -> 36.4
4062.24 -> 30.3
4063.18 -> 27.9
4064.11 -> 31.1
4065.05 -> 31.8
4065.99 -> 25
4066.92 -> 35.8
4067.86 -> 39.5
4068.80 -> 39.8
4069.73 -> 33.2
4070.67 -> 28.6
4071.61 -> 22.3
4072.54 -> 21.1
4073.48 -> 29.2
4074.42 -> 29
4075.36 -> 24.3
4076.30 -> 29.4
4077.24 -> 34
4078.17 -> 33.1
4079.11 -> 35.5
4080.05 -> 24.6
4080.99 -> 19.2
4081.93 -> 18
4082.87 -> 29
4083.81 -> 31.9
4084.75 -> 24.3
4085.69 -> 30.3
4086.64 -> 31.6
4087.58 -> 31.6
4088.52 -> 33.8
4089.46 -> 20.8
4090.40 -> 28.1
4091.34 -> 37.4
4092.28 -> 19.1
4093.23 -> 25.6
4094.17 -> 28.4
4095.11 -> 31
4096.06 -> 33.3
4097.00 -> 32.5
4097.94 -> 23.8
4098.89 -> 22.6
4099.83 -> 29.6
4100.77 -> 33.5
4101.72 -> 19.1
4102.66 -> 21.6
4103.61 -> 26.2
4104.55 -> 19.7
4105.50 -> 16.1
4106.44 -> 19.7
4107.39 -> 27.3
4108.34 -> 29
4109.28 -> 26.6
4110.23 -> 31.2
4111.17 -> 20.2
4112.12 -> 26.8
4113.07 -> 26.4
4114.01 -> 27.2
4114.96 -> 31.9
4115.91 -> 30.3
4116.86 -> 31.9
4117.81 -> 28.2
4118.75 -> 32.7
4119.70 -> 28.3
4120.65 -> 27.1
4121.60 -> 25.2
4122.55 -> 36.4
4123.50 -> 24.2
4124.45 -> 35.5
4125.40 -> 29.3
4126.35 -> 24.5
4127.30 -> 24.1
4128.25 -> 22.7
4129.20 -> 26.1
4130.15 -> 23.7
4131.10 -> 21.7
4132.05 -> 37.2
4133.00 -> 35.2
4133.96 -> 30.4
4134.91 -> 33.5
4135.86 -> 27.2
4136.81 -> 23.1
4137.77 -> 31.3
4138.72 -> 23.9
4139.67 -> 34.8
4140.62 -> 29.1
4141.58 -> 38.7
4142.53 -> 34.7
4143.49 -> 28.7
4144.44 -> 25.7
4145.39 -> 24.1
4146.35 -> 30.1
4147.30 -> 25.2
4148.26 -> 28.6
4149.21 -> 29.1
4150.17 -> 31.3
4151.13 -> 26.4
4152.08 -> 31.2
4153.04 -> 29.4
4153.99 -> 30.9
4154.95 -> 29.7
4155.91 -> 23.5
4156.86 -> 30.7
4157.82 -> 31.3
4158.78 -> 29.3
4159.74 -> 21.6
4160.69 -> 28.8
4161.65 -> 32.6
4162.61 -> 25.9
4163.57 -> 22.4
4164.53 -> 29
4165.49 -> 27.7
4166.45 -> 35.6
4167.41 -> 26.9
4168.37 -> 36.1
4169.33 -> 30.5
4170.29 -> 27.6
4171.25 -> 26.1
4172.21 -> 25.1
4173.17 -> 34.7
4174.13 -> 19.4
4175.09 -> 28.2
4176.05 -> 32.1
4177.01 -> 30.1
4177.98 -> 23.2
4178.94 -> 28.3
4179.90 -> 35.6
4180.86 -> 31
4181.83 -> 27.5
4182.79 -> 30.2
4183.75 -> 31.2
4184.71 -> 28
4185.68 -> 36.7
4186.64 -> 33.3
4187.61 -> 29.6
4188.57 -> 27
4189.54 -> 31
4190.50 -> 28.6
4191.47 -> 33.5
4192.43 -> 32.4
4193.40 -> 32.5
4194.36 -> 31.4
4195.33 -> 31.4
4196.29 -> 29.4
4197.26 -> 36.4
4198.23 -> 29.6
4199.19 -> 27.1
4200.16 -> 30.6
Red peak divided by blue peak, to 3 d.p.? 0.952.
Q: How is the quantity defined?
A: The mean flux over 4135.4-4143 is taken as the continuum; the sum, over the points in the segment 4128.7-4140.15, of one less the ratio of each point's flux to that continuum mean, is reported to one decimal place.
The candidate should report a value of 0.5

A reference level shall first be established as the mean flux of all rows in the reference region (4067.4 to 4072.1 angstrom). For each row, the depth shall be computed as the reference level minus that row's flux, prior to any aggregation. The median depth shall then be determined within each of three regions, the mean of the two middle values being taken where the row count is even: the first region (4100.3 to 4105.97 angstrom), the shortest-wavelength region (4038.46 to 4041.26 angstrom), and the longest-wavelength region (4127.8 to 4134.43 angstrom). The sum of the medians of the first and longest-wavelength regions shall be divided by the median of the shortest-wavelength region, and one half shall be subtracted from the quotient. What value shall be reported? -10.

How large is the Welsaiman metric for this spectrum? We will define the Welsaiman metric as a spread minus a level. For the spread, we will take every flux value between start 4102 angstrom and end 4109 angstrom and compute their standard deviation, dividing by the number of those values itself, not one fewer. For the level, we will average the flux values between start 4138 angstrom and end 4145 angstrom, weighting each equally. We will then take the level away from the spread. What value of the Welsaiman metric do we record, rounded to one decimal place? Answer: -26.4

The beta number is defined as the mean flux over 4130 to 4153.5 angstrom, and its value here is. 29.4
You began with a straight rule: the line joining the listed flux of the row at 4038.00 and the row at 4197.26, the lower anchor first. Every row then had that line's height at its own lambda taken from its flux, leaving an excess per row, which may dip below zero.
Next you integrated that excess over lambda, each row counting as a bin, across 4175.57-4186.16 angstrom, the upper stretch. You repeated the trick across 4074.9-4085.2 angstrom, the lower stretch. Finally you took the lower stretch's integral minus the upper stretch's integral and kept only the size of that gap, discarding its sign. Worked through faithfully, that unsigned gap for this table 10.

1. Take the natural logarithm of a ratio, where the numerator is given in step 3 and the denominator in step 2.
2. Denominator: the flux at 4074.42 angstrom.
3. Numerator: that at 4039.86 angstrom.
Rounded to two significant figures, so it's 0.25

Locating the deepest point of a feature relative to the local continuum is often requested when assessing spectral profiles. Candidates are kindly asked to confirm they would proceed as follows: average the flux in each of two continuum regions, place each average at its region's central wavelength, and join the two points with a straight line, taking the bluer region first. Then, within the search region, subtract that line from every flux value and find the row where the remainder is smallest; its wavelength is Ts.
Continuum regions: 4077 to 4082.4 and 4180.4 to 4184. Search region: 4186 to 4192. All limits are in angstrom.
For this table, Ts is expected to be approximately 4188.57 angstrom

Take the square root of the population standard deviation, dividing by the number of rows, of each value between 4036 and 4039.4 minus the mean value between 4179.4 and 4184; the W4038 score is 1.87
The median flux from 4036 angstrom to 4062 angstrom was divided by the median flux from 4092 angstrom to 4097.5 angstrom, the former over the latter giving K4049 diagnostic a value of 1.05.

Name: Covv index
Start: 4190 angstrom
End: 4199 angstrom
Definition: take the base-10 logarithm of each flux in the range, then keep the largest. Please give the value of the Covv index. 1.56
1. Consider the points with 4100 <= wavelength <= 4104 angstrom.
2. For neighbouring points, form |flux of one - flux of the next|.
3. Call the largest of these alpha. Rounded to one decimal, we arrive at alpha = 14.4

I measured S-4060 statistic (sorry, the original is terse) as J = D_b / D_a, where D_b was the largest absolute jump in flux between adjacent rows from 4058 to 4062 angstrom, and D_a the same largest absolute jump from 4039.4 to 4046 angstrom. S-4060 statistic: 2.0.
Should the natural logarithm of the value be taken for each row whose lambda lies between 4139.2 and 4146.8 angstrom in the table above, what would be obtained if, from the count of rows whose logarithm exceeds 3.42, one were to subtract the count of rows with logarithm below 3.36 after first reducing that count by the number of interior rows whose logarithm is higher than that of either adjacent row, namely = 1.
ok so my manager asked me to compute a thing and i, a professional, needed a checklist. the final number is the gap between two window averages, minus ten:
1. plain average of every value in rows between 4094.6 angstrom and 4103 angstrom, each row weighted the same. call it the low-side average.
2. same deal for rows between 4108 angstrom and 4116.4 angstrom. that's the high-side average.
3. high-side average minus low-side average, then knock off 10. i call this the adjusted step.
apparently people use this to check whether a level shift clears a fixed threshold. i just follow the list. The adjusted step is -10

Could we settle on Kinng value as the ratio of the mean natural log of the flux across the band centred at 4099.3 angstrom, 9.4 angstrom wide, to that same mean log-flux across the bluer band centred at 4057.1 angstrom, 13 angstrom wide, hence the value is 0.963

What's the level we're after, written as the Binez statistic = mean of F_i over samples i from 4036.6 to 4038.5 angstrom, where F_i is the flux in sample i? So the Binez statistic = 36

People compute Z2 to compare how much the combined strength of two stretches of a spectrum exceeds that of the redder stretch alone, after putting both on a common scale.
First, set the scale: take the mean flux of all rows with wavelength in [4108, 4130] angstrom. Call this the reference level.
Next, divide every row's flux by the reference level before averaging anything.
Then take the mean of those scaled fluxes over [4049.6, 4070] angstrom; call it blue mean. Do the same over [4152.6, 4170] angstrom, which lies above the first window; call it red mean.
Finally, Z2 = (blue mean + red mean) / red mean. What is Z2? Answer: 2.10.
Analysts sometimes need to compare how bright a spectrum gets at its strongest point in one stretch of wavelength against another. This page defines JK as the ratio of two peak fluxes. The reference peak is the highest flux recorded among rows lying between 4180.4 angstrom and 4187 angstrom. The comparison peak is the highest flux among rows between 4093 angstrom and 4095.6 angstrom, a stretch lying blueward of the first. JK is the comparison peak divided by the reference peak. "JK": 0.84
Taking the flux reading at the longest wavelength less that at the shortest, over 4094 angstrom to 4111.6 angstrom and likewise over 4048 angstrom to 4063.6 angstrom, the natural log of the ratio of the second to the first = -0.1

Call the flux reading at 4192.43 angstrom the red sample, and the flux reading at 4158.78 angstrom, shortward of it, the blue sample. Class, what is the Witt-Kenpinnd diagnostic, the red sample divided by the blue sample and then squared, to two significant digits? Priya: 1.2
